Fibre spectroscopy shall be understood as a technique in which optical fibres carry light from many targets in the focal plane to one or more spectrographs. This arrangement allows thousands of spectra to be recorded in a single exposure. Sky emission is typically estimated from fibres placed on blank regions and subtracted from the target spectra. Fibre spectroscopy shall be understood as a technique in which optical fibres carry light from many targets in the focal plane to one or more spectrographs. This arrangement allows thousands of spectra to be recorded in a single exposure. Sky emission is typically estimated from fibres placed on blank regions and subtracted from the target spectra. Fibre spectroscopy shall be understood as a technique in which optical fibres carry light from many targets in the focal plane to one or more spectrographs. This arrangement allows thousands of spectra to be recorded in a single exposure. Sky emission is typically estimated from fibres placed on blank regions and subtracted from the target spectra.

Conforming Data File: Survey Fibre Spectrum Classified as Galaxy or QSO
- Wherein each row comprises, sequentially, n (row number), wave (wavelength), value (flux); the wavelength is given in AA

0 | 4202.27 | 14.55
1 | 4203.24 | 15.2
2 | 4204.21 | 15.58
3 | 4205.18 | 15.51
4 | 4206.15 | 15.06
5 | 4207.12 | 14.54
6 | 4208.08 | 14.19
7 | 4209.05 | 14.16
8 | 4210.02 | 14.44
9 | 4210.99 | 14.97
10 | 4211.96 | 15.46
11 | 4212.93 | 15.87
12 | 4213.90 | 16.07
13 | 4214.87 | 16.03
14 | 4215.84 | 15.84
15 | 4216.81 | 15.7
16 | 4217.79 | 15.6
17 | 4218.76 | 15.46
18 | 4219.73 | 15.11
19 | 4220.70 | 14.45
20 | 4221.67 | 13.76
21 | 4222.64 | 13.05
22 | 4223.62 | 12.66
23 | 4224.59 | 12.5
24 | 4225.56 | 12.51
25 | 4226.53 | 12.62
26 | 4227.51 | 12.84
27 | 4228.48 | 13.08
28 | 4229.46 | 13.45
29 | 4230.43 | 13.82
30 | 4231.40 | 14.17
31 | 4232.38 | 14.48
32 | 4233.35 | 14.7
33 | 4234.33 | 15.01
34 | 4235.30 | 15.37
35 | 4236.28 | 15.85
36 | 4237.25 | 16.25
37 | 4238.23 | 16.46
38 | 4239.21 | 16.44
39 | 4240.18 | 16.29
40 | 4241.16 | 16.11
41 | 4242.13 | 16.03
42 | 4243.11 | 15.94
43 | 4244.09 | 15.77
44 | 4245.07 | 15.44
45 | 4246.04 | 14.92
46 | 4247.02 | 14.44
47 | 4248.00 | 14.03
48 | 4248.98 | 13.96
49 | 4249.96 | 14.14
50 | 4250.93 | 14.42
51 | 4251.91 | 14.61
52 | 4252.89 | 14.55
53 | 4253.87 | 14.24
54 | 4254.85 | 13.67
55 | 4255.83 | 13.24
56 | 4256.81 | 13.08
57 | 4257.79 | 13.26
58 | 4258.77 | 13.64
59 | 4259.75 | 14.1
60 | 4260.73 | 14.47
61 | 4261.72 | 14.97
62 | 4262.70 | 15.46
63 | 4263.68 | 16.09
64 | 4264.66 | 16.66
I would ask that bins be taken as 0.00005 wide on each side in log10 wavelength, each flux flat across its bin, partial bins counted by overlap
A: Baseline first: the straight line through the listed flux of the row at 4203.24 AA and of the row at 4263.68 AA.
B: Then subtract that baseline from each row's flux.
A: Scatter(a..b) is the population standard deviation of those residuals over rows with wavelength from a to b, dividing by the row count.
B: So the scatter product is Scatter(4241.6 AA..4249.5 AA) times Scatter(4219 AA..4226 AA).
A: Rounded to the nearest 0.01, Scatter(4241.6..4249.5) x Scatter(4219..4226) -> 0.81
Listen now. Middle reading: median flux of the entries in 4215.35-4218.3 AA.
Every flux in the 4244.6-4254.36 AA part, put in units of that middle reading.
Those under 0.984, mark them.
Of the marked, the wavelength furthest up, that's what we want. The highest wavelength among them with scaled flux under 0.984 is 4253.87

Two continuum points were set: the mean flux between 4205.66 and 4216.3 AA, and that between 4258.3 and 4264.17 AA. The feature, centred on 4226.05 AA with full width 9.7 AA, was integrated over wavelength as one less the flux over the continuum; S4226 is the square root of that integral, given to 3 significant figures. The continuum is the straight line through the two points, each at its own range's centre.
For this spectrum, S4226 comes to 1.14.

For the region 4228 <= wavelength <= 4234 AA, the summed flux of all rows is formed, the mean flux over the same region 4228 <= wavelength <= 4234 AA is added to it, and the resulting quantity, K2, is 98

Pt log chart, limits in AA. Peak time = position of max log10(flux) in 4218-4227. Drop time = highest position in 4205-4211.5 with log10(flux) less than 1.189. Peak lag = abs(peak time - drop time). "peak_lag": 7.8 AA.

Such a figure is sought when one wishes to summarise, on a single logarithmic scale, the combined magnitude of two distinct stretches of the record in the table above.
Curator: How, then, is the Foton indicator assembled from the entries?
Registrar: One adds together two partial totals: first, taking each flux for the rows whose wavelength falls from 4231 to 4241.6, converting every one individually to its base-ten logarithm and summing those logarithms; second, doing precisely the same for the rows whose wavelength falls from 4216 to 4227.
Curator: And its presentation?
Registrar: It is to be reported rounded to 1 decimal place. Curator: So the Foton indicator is 25.7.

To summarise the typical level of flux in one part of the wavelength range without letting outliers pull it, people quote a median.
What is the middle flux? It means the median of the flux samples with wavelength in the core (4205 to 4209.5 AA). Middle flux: 14.5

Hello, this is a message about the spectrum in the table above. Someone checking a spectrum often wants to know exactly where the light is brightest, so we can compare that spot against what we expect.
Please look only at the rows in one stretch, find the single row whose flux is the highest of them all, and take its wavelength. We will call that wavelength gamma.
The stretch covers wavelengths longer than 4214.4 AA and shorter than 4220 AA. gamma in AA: 4214.87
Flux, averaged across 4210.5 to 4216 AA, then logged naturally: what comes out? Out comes 2.75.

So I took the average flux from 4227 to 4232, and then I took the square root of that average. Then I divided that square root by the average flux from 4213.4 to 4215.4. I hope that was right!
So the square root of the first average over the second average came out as 0.229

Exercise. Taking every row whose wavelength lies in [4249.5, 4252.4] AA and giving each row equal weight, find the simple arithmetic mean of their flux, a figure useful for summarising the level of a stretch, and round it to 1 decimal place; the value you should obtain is 14.4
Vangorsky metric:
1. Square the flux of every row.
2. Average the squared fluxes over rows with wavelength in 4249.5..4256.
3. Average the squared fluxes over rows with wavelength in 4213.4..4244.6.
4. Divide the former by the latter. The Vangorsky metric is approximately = 0.91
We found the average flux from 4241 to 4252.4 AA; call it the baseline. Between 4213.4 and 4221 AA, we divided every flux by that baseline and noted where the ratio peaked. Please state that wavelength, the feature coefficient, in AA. 4213.90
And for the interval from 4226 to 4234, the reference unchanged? 4233.35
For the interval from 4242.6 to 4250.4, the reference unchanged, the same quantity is 4243.11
